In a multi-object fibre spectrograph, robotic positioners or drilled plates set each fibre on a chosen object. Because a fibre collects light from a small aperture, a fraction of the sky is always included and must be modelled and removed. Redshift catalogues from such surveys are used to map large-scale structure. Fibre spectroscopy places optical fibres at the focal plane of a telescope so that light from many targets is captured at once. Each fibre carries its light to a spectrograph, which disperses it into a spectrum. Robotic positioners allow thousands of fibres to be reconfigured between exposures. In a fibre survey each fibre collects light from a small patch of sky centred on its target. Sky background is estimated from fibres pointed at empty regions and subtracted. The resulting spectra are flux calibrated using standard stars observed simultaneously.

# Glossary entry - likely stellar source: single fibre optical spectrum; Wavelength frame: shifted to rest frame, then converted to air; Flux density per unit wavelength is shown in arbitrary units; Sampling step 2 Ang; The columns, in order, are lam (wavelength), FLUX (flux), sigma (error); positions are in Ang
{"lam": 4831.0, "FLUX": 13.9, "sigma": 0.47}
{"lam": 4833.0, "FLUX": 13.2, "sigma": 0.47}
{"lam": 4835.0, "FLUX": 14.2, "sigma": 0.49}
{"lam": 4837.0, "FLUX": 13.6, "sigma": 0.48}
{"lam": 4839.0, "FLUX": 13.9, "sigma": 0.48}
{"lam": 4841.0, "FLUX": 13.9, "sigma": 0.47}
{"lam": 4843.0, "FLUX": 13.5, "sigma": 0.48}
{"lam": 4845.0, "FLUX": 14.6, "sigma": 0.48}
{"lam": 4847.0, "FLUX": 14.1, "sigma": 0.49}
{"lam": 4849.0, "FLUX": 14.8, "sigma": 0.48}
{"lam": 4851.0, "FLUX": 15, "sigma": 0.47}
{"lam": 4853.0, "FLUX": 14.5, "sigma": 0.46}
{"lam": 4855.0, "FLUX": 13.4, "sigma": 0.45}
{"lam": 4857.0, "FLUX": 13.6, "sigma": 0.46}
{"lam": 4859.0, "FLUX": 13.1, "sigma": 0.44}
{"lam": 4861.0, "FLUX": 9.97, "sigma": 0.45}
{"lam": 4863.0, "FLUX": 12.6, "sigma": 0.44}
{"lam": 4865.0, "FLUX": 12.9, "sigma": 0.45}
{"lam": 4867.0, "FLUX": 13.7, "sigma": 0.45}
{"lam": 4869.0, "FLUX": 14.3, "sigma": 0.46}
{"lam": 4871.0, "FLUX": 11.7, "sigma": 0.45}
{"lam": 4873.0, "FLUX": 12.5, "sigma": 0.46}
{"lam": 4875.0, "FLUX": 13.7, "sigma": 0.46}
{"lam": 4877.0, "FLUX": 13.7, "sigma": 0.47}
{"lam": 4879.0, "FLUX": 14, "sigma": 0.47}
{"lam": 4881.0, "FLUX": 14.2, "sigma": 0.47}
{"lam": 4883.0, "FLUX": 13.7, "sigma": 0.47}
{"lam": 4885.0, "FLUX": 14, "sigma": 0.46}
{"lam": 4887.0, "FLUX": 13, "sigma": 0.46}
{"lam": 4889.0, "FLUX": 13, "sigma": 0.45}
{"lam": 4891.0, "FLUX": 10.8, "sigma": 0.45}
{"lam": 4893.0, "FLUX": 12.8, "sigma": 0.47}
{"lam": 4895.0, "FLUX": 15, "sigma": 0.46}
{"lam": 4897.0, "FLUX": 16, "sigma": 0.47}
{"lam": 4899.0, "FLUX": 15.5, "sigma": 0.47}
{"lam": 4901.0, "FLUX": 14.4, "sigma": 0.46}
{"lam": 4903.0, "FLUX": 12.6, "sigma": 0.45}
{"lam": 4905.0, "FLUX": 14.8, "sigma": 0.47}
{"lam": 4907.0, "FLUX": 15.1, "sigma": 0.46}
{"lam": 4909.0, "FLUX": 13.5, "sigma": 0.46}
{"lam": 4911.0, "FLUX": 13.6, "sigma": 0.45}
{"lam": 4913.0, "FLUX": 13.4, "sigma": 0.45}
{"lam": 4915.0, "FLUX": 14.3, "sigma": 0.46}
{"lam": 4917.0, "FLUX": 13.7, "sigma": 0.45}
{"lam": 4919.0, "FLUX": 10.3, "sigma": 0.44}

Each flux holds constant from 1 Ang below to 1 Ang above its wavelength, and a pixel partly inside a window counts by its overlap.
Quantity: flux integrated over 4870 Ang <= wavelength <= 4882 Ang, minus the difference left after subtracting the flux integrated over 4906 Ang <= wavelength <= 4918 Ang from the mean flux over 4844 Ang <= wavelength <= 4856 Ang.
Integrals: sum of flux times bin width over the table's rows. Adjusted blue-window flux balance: 312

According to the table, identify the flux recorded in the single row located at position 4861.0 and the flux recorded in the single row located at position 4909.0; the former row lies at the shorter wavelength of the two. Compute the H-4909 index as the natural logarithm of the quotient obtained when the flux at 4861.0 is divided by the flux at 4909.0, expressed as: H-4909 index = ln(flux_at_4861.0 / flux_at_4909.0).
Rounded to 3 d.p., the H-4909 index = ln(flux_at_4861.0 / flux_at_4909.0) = -0.303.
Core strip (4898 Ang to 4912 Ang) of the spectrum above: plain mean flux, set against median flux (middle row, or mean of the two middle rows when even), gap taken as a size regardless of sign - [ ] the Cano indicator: 0.19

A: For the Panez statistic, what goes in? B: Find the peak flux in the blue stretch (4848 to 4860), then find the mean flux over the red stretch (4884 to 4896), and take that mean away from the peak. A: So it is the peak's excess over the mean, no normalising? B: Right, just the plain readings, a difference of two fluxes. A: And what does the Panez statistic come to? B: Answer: 1.9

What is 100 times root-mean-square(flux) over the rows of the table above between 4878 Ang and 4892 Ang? 1329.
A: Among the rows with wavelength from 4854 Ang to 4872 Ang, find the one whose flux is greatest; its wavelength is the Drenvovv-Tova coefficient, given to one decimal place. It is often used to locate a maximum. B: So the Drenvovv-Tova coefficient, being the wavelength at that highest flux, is 4869.0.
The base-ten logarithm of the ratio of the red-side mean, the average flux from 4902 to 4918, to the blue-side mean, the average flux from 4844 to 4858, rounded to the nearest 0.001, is -0.013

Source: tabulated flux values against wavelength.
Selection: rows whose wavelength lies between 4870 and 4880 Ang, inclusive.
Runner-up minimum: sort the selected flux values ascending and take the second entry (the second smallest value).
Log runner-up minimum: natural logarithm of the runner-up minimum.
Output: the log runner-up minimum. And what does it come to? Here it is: 2.53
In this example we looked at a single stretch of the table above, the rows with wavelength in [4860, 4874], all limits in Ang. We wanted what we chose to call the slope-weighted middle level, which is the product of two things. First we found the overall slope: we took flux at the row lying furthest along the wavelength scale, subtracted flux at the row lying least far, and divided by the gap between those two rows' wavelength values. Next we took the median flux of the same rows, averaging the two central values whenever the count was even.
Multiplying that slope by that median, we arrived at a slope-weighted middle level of 2.7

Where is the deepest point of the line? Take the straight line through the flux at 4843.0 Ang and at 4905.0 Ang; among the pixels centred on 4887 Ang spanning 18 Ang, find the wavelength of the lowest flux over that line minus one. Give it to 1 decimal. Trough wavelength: 4891.0 Ang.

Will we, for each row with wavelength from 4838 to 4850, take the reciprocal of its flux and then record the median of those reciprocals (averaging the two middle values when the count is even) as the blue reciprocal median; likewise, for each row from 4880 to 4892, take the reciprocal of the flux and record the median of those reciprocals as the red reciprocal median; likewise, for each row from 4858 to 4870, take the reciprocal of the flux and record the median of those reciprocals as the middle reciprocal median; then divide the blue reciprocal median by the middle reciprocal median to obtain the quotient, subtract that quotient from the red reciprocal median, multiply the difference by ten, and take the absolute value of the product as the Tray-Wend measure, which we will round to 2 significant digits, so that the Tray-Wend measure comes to 8.5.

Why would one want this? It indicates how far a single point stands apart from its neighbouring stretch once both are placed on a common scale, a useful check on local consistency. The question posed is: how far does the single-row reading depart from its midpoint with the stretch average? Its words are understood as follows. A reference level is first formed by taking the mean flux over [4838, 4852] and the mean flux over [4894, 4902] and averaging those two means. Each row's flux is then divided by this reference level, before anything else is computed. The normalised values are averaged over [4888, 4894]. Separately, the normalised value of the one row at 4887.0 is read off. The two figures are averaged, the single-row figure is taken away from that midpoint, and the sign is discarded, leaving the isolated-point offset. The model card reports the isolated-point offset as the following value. 0.027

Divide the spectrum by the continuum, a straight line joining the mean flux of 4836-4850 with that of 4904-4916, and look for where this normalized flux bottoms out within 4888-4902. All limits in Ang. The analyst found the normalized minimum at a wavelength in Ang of 4891.0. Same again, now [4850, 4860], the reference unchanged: 4859.0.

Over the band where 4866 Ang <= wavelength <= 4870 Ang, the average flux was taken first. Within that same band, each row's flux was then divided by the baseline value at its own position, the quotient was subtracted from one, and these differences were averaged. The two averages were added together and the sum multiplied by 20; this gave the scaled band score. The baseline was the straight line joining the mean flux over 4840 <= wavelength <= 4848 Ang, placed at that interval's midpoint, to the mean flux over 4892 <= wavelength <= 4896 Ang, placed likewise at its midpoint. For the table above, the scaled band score 280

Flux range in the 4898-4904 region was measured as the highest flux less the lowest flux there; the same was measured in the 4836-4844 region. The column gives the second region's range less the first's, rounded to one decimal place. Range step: -2.5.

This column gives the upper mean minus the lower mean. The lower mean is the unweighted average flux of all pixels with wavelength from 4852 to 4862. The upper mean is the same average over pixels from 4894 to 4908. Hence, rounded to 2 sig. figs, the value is 1.9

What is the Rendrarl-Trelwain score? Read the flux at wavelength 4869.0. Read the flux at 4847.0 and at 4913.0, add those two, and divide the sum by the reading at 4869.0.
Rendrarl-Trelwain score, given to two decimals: 1.92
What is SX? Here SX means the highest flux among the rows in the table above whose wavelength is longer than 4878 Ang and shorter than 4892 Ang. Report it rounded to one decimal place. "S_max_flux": 14.2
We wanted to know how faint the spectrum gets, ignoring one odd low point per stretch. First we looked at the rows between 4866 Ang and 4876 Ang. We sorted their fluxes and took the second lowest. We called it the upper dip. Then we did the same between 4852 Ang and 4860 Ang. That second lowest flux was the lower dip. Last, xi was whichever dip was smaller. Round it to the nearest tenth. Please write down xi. 12.5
